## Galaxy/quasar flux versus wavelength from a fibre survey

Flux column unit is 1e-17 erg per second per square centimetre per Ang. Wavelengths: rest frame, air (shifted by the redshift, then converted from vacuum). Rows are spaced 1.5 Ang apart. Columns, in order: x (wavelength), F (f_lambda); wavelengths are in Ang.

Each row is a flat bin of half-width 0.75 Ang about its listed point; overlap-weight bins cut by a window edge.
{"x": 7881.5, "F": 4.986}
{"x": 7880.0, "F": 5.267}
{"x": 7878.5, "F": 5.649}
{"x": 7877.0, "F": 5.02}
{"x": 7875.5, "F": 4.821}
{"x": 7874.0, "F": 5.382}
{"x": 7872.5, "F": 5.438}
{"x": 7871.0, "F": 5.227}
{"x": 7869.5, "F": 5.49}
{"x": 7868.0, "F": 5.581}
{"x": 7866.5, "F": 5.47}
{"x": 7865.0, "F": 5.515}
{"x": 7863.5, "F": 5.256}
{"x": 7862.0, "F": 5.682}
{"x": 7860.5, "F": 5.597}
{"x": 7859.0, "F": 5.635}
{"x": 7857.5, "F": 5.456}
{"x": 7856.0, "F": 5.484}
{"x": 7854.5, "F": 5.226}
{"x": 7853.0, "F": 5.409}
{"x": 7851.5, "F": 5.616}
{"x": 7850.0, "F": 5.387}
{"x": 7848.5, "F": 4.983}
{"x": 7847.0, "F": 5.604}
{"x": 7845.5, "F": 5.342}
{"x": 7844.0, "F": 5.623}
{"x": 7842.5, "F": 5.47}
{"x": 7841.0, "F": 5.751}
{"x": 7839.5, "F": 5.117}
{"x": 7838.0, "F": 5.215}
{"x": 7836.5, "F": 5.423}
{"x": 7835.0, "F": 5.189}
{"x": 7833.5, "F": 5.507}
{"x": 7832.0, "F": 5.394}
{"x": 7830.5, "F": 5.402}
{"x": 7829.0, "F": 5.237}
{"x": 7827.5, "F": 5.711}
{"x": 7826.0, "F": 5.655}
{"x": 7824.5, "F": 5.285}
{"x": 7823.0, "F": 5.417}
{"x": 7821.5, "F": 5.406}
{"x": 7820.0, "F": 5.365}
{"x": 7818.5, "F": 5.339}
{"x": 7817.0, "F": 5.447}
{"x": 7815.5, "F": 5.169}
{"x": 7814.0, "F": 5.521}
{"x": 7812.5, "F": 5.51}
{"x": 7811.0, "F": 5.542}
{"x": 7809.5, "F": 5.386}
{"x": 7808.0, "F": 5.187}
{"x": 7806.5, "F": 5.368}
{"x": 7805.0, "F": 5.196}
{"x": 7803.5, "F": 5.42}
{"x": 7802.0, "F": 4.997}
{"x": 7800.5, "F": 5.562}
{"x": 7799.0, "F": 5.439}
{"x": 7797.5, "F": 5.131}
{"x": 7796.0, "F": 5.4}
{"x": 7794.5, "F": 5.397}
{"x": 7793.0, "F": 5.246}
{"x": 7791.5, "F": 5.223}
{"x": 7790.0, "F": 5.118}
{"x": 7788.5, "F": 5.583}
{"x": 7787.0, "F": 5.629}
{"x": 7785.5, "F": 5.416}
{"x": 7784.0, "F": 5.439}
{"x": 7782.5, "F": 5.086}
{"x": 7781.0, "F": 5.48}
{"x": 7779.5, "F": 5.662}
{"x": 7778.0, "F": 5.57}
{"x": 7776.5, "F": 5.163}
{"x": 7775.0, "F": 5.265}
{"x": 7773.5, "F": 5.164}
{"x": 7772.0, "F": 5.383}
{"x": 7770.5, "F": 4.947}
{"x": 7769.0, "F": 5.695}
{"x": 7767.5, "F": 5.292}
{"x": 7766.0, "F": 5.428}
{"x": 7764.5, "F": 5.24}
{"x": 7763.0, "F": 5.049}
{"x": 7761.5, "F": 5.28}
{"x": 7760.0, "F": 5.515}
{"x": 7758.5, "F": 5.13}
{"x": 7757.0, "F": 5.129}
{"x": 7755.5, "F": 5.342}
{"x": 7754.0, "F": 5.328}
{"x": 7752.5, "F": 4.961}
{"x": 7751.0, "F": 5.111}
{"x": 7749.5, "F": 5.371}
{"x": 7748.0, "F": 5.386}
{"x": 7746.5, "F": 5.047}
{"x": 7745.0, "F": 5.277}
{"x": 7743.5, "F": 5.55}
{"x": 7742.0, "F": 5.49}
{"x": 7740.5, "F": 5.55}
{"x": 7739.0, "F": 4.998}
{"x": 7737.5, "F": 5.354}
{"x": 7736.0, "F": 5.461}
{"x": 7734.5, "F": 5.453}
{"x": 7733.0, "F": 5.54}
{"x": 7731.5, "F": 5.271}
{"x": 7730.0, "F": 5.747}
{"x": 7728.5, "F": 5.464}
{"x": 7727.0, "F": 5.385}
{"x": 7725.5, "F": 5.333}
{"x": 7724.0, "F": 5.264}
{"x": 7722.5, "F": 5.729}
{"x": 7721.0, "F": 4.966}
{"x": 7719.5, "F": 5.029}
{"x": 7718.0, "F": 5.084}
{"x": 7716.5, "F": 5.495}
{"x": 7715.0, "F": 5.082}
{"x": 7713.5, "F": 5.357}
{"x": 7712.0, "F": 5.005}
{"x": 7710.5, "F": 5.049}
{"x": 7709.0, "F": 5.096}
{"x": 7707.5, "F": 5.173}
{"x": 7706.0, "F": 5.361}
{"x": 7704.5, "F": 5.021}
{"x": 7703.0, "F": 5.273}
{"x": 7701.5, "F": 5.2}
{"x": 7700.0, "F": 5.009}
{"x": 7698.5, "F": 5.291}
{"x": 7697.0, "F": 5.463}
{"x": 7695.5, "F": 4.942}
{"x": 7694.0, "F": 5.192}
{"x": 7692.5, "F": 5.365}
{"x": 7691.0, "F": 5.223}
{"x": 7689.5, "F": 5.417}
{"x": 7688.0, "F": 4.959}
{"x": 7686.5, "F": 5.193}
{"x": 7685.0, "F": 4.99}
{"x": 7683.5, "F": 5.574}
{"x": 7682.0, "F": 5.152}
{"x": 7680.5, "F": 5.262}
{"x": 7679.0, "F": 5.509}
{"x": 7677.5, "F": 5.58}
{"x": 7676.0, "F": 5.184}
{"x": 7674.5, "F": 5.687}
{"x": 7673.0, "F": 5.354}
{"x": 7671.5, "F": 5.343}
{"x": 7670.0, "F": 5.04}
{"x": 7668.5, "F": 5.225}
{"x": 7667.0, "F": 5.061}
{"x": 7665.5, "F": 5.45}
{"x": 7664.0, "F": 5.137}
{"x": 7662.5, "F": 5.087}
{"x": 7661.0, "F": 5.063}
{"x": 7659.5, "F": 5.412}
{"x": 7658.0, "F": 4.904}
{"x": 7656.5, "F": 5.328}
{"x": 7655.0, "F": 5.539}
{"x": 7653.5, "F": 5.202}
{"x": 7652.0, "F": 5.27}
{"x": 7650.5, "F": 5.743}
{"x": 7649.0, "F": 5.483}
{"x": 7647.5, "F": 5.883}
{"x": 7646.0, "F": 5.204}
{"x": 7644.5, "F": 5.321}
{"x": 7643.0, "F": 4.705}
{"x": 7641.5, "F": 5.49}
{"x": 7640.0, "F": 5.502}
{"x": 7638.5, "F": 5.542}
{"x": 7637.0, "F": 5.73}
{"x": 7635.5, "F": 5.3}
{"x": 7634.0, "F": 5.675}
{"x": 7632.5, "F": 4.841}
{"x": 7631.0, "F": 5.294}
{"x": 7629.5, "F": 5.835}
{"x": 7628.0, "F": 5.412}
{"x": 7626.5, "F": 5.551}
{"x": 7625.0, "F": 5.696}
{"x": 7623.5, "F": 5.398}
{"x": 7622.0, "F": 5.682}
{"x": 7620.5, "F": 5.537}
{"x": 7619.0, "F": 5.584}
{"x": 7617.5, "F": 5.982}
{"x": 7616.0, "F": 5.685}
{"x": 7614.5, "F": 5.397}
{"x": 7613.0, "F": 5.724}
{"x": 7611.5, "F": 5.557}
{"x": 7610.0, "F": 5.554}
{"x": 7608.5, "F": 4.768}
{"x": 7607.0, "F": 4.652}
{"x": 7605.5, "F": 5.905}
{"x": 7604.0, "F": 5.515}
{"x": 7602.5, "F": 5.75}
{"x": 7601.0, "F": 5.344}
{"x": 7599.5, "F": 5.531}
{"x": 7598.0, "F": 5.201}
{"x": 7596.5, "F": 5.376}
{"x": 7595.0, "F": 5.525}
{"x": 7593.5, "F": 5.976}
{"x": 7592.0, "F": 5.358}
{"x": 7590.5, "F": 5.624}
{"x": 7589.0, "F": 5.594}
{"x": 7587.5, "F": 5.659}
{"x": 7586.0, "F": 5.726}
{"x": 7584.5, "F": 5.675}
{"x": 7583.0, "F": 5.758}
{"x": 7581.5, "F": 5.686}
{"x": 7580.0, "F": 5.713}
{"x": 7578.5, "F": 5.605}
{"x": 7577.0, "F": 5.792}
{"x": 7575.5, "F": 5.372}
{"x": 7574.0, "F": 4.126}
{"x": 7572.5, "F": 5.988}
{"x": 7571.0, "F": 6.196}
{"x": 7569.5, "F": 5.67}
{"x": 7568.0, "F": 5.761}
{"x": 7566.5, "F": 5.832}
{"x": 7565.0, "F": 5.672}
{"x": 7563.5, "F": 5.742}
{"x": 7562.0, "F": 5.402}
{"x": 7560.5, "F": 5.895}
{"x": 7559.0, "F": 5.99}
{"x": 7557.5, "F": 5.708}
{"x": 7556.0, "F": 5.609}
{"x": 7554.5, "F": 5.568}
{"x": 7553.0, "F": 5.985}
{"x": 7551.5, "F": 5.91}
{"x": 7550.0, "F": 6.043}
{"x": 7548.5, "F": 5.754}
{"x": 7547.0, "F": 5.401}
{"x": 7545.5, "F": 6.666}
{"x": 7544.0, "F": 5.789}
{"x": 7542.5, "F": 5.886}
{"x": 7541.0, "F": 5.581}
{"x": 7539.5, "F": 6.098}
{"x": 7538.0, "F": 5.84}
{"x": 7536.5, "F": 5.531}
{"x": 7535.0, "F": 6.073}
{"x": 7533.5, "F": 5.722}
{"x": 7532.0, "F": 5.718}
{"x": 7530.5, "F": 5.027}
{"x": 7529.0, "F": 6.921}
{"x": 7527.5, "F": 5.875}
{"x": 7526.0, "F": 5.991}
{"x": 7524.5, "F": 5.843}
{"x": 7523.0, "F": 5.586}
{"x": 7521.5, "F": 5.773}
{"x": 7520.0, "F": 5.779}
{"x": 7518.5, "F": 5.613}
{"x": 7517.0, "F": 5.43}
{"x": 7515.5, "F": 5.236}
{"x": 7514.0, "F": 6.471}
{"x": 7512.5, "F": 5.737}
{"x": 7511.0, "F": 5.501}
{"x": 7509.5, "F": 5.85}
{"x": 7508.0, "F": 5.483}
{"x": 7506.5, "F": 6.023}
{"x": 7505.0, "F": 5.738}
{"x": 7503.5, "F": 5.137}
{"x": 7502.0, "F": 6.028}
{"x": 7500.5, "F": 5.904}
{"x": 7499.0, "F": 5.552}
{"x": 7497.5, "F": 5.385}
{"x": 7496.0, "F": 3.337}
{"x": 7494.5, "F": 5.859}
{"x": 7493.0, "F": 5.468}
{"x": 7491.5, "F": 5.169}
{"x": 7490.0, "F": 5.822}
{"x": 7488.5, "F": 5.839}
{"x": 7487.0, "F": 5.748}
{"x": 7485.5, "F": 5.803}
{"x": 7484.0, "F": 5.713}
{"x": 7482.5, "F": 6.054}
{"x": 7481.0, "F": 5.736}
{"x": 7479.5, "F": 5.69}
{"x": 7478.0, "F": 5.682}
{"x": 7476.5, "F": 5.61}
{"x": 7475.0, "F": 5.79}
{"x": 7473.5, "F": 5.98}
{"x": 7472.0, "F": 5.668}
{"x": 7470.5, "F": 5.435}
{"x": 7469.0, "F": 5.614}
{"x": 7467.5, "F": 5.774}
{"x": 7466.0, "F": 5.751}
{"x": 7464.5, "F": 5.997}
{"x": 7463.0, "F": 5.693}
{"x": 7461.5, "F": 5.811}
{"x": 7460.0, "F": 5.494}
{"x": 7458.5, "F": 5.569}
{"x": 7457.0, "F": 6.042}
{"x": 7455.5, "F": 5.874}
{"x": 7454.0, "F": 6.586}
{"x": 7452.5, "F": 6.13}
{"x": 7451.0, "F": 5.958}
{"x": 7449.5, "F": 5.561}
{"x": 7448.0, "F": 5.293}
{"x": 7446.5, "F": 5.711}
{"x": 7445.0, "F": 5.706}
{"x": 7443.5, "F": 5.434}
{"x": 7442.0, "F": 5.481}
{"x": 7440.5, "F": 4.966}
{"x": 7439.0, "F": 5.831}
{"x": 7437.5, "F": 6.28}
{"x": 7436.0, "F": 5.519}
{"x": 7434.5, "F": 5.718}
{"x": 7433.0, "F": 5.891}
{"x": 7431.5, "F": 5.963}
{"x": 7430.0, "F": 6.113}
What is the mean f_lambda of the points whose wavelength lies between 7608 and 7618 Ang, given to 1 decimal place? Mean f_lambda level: 5.5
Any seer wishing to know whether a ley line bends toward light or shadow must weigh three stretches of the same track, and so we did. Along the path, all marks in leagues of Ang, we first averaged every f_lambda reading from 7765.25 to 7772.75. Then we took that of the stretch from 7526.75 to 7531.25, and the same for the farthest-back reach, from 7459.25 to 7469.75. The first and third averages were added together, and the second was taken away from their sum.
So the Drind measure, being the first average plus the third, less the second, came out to 5.1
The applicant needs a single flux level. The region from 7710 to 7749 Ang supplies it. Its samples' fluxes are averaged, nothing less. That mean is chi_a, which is 5.32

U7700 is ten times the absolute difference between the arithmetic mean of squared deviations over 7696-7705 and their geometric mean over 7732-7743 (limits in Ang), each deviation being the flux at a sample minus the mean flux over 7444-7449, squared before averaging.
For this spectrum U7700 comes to 1.46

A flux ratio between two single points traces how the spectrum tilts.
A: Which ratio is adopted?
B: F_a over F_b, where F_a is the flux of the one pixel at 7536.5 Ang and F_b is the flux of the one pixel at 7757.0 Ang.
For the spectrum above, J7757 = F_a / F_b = 1.08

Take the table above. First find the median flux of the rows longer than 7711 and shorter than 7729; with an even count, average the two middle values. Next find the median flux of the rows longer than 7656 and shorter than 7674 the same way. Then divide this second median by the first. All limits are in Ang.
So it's 0.98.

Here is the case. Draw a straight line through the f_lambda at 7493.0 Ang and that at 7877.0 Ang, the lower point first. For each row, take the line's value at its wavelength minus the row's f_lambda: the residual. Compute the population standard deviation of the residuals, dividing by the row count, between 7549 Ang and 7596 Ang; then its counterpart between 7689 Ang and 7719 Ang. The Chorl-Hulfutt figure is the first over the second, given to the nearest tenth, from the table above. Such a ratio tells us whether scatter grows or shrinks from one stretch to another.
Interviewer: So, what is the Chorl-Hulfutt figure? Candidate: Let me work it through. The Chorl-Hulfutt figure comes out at 2.1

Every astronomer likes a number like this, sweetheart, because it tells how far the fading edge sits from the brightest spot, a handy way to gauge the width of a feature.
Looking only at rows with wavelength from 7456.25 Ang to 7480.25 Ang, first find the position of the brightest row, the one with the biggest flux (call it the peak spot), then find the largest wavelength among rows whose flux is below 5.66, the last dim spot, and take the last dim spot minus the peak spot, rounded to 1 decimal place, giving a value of 19.5 Ang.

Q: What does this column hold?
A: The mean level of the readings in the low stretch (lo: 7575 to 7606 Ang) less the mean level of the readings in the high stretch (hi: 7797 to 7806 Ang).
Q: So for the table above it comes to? 0.31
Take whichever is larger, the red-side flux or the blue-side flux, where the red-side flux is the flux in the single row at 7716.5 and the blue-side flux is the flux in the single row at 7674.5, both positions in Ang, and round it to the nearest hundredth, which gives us 5.69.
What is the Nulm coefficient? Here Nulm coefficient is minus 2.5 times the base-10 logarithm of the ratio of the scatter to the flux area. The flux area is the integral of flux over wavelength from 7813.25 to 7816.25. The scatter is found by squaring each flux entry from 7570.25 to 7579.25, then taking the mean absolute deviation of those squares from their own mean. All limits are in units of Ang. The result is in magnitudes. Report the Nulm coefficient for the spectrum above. 1.2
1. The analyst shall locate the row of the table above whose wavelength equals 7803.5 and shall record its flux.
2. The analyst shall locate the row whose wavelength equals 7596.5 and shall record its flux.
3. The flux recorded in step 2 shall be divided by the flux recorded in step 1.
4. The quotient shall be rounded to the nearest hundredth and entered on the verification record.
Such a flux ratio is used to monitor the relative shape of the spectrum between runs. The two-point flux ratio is 0.99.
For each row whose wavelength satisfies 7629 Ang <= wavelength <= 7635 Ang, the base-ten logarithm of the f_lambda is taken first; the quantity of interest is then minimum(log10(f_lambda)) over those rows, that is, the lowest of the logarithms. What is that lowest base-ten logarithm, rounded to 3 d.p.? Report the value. 0.685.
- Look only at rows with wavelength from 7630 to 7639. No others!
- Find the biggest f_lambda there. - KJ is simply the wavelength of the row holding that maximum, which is 7637.0 Ang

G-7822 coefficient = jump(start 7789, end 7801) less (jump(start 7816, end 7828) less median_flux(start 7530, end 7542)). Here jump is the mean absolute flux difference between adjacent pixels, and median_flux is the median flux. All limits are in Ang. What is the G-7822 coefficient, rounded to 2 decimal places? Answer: 5.75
